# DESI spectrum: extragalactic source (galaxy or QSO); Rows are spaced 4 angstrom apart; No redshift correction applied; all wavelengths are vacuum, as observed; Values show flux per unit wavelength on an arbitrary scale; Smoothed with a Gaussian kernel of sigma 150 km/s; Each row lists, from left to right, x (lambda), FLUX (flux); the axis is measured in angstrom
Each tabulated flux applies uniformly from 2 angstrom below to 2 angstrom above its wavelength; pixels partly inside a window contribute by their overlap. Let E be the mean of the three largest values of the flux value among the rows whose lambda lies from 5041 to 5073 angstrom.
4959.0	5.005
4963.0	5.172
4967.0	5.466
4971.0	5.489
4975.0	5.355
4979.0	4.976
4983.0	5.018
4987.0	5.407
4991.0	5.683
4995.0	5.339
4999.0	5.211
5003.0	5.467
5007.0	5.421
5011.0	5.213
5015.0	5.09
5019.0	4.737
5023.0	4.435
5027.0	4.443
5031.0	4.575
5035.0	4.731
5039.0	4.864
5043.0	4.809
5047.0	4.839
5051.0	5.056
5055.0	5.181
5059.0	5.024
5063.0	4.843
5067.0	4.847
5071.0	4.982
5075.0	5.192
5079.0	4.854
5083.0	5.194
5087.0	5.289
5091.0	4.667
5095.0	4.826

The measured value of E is 5.1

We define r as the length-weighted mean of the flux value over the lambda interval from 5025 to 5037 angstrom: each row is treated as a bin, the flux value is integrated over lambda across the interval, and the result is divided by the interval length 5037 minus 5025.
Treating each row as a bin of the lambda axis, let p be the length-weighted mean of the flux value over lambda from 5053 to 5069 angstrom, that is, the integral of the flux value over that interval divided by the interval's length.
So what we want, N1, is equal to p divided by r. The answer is 1.09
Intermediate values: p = 4.97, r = 4.6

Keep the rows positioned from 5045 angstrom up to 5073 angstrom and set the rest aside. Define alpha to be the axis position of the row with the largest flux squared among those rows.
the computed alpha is 5055.0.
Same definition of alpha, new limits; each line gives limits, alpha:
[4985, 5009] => 4991.0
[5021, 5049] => 5039.0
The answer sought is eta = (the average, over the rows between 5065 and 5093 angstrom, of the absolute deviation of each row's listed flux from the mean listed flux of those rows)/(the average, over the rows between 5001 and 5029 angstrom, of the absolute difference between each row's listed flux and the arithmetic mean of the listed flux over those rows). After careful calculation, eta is 0.51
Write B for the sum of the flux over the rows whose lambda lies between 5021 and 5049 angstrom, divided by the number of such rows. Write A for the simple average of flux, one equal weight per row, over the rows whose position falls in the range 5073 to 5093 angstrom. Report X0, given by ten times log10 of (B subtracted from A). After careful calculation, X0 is -4.3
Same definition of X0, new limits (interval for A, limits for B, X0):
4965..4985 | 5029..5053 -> -3.5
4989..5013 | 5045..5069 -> -3.7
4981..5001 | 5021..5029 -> -0.5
